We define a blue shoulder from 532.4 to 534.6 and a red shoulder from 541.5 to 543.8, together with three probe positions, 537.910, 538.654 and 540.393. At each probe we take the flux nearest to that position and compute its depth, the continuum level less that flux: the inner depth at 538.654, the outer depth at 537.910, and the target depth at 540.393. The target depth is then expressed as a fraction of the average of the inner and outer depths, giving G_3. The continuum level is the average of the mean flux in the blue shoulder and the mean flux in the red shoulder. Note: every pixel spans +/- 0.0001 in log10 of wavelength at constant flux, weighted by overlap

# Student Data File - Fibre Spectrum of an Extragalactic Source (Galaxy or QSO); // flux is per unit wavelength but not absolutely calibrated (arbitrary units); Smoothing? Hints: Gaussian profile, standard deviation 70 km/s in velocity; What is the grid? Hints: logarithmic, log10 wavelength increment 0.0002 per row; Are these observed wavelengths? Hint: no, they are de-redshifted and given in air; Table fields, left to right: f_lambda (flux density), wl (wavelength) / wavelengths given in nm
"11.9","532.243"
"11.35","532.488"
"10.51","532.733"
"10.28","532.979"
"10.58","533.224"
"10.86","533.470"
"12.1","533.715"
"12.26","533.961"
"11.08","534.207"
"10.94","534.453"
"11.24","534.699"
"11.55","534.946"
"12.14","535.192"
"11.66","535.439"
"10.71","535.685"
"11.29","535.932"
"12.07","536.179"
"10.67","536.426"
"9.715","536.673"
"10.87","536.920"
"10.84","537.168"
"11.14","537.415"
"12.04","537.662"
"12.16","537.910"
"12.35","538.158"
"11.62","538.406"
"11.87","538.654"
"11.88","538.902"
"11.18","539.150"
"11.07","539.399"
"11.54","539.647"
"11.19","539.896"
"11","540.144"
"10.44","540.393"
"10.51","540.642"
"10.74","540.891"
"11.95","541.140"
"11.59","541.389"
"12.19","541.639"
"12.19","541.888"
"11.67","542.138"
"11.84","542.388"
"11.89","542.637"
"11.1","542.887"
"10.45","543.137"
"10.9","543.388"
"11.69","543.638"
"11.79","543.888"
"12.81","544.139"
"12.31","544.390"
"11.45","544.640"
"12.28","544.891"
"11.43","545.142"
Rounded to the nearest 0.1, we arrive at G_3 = -1.3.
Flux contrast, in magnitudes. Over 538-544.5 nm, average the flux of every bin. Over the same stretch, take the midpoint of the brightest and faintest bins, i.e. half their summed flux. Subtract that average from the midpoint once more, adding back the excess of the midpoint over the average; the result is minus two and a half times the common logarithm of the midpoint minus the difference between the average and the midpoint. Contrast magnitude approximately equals -2.67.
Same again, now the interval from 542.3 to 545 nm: -2.66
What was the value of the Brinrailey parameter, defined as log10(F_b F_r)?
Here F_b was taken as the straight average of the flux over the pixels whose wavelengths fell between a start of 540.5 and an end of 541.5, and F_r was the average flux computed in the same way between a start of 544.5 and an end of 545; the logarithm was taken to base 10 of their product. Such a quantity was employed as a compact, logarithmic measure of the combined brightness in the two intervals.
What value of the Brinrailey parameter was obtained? 2.12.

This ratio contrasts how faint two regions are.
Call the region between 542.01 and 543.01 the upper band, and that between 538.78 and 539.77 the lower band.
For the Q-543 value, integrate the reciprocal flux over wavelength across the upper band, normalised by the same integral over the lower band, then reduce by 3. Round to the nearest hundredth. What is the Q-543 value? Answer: -2.01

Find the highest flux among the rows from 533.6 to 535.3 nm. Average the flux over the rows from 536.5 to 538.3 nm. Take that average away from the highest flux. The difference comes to 1.0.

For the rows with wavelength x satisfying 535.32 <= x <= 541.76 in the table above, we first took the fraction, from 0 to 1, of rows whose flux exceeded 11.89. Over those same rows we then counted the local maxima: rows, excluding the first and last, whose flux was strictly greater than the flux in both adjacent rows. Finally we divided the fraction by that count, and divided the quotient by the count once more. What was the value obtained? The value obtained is 0.006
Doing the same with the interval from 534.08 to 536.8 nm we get 0.045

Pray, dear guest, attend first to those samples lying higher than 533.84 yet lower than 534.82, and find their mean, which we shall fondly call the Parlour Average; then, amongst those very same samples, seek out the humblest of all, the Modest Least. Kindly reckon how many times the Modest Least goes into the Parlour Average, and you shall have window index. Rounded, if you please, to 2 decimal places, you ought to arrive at 1.04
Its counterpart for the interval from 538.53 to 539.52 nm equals 1.04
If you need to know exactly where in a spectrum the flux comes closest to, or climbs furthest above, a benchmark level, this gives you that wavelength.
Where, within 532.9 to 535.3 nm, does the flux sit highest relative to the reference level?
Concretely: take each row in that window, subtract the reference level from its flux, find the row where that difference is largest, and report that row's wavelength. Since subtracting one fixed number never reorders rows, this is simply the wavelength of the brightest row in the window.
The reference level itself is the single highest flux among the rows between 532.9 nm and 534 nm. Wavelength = 533.961 nm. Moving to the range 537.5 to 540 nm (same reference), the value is 538.158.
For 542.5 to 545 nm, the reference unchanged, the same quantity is 544.139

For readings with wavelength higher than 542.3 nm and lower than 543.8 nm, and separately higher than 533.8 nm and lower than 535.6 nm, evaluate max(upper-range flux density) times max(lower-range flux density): 146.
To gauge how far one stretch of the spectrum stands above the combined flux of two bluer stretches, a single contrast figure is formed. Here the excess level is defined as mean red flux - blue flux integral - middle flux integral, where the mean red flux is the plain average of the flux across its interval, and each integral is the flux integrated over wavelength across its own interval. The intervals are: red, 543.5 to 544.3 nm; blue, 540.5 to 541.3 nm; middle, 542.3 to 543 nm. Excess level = -4.9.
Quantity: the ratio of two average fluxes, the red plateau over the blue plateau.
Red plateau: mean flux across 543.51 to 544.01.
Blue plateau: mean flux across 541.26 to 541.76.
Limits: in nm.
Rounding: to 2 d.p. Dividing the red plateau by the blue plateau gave 0.99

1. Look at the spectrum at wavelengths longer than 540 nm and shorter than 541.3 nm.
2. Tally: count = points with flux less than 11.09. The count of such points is 4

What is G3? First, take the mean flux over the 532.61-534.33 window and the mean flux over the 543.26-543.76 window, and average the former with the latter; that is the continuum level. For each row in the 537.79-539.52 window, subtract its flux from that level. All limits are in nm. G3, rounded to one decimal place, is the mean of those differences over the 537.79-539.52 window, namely -0.5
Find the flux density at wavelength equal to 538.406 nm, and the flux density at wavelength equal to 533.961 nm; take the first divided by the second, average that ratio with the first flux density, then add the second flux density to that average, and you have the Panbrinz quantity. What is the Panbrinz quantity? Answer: 18.5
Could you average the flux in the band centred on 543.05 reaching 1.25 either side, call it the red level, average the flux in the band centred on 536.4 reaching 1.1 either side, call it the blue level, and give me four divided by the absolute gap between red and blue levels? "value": 6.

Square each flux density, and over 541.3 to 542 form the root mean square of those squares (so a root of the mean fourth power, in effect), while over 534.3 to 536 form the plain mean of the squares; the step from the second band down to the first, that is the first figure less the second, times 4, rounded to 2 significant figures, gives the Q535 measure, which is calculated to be 59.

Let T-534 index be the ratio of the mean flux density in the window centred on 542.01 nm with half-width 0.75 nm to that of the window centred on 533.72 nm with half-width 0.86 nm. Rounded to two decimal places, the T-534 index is 1.07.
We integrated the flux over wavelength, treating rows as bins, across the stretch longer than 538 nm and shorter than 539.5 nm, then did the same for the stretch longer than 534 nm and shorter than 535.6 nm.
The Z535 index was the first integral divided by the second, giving 1.0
